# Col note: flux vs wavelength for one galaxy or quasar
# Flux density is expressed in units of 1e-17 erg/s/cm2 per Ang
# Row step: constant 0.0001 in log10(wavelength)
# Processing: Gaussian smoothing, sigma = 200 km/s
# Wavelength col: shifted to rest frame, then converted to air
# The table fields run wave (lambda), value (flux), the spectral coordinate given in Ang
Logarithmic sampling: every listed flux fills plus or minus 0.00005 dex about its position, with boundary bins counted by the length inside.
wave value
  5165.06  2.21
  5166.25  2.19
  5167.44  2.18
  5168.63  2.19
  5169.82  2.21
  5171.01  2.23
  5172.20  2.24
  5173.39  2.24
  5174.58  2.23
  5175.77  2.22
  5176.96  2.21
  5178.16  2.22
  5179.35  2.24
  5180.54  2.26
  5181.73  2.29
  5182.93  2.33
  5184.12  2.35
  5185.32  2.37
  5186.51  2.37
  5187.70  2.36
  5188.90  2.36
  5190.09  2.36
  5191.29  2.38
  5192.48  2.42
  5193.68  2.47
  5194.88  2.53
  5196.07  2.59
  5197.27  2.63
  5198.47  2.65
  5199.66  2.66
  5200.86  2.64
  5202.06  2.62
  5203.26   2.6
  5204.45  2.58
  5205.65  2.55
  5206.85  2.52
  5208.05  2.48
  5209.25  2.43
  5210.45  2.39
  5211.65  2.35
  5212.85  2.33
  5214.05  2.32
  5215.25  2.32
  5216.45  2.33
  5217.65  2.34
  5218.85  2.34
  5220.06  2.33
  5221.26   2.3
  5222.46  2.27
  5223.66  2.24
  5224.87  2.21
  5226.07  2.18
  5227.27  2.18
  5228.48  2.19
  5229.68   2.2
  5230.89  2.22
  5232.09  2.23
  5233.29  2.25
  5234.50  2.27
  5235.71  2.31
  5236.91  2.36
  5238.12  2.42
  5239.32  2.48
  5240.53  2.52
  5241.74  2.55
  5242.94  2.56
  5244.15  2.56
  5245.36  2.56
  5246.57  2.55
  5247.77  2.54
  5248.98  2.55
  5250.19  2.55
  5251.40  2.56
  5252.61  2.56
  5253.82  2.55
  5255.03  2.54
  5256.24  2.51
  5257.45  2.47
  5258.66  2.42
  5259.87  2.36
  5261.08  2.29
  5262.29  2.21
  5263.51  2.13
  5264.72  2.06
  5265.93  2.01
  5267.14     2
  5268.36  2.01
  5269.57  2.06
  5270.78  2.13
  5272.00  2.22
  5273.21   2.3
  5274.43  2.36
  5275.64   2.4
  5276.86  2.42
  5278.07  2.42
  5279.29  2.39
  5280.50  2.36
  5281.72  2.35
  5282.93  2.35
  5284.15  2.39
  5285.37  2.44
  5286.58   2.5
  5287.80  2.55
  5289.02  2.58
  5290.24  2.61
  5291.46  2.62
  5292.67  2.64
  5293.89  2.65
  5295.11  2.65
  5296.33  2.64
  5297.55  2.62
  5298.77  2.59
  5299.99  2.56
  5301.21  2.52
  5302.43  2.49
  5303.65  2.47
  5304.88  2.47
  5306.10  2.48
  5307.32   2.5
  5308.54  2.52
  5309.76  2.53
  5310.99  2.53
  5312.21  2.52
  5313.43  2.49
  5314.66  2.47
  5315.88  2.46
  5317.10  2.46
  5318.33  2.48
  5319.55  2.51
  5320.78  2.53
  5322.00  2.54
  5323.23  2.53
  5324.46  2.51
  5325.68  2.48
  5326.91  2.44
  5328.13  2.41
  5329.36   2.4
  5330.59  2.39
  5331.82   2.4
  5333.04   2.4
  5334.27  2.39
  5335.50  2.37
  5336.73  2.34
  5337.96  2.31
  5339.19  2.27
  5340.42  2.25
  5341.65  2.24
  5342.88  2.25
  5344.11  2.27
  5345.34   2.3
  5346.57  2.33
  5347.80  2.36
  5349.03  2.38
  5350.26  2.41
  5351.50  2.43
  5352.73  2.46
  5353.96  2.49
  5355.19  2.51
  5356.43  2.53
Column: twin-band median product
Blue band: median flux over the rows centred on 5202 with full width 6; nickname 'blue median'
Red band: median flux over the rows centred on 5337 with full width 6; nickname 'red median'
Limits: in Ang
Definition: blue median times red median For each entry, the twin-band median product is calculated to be 6.1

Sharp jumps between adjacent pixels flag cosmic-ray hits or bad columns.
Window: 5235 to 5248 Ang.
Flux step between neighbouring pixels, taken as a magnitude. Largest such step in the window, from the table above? 0.060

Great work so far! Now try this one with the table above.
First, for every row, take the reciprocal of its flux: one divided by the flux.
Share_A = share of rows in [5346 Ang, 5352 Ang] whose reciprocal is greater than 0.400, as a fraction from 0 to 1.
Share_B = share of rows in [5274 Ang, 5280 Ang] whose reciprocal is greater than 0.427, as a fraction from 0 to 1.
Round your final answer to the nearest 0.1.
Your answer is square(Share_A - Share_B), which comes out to 1.0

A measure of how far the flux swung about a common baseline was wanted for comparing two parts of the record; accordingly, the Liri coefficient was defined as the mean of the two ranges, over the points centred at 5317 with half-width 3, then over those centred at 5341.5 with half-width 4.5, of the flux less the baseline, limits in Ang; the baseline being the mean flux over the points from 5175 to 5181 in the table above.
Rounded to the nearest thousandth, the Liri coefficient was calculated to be 0.060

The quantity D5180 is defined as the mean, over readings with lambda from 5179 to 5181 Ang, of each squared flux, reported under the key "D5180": 5.1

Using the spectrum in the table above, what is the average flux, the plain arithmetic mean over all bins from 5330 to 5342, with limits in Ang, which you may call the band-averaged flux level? 2.34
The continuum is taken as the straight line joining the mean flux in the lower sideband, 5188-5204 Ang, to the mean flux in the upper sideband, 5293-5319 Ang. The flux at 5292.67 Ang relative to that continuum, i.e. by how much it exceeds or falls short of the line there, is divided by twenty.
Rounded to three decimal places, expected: 0.006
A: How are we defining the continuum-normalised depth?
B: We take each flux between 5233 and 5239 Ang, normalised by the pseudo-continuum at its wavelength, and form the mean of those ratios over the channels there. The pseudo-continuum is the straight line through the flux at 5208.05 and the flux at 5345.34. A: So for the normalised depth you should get 0.95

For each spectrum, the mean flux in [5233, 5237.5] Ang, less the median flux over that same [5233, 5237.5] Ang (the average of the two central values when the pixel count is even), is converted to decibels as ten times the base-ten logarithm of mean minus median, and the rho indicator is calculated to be -21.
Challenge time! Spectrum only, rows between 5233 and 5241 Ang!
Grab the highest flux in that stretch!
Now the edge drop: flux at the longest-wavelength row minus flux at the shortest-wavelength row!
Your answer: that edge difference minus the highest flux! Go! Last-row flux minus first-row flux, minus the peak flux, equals -2.25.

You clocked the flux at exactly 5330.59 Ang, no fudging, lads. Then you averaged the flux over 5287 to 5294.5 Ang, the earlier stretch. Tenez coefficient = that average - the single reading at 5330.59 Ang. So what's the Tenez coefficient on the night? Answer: 0.2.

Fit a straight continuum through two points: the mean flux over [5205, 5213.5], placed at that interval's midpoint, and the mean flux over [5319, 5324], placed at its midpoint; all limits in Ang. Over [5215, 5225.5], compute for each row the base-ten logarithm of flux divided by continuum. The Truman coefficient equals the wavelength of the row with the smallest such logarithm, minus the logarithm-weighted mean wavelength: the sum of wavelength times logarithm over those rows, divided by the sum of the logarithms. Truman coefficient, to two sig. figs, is 3.9 Ang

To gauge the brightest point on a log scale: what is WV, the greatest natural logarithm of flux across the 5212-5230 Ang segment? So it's 0.85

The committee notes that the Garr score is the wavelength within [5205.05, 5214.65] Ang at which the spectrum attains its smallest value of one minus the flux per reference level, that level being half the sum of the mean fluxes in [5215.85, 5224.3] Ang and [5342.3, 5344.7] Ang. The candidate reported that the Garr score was 5205.65 Ang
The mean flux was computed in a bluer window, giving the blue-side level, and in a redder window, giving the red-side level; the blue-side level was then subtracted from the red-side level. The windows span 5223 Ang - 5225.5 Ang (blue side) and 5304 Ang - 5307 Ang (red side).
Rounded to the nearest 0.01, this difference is 0.25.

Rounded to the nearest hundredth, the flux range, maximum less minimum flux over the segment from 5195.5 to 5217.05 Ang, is 0.34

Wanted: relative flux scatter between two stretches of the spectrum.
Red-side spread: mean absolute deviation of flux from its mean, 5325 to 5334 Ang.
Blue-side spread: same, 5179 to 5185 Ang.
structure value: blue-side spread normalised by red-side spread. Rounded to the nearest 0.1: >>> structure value 1.5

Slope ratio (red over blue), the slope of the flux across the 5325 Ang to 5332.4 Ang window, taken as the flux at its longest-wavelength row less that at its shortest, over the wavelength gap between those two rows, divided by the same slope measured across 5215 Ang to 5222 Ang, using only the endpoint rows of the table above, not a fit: 3.92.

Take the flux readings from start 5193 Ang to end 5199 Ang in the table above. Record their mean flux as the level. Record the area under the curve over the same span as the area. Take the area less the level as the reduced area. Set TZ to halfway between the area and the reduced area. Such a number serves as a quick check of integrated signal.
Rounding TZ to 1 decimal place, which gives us 14.1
